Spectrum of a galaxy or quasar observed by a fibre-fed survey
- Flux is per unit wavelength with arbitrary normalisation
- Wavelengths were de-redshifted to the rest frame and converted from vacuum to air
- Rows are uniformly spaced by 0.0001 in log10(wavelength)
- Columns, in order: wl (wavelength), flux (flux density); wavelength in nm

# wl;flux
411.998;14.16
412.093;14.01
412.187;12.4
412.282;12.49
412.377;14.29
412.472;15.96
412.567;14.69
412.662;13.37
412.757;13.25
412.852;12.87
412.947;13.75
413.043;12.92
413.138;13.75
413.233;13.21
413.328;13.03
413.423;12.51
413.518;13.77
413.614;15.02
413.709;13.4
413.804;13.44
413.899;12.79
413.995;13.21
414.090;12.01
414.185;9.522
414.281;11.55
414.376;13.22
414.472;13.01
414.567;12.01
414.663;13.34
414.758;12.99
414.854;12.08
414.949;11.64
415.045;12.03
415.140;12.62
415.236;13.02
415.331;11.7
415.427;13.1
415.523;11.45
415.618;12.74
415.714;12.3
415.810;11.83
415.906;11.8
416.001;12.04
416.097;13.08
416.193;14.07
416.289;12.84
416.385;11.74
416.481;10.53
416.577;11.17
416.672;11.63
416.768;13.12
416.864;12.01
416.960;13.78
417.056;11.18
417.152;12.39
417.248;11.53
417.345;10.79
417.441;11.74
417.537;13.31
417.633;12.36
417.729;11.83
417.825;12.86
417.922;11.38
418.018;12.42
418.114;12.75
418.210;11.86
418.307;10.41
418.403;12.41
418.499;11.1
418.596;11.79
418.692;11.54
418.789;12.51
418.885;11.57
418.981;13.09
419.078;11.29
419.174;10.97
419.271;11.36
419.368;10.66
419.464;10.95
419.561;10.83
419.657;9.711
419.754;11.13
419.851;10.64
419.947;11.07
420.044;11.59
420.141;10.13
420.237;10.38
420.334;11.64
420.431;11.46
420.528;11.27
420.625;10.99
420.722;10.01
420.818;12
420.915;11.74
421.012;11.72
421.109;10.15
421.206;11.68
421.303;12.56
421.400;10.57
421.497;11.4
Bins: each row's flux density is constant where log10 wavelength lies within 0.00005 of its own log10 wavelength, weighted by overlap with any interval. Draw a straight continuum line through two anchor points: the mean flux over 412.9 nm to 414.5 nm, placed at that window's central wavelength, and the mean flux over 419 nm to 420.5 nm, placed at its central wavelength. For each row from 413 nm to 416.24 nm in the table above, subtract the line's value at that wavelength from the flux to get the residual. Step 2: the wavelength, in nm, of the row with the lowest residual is 414.185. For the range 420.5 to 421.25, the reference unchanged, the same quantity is 420.722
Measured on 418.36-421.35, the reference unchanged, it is 419.657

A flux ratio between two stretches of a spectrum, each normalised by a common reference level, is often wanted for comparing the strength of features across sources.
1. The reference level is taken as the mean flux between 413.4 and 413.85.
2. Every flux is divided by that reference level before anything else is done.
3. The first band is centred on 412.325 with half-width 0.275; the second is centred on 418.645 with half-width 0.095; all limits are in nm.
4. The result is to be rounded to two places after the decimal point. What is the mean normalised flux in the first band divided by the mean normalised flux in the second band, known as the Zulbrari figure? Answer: 1.20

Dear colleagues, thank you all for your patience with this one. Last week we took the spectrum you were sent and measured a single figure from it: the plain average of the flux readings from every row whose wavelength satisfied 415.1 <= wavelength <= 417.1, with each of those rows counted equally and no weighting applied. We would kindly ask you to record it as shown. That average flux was 12.3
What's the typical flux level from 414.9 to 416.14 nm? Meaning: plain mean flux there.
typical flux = 12.3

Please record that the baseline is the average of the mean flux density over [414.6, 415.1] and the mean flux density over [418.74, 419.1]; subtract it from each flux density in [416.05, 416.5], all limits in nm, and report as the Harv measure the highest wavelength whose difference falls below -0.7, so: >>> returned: 416.481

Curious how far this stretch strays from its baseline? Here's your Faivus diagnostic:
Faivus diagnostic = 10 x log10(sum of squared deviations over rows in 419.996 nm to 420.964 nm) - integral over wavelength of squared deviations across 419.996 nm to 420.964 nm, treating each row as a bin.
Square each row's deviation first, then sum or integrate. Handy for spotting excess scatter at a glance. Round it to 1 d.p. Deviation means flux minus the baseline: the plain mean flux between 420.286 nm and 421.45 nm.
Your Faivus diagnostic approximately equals 6.5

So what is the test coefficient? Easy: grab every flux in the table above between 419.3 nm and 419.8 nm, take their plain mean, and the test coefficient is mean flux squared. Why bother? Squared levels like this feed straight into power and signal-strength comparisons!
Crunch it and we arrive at 114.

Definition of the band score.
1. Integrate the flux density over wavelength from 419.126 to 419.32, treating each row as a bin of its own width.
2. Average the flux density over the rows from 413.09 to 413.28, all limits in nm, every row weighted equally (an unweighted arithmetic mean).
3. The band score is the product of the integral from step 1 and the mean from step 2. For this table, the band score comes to 29.1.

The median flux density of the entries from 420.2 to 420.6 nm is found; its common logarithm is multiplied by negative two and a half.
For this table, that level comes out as -2.64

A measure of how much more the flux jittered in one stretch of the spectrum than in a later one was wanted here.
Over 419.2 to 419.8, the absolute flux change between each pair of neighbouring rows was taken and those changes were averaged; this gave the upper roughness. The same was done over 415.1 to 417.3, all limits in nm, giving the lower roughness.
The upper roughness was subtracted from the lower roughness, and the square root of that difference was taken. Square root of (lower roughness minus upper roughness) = 0.56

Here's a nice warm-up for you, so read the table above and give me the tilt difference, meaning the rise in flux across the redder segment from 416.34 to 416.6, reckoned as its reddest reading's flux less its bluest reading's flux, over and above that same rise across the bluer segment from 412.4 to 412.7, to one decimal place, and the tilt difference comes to 2.0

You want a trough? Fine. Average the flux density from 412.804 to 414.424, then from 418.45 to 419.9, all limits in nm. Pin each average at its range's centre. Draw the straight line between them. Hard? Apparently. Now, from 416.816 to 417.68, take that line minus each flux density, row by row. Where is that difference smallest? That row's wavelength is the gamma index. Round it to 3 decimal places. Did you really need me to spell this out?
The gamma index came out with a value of 416.960 nm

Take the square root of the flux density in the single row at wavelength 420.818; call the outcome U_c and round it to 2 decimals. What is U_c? 3.46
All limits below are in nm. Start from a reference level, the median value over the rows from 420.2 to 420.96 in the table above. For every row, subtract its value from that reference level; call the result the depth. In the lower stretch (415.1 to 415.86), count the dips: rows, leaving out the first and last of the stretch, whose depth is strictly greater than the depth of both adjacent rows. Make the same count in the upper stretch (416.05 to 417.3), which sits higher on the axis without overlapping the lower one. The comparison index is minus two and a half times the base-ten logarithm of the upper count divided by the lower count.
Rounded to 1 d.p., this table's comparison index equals -0.4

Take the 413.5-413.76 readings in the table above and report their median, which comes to 13.8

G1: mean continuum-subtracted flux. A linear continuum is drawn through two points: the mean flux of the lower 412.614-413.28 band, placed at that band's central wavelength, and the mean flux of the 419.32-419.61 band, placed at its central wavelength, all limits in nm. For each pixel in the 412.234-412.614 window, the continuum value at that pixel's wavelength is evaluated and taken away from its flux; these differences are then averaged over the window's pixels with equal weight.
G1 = 0.9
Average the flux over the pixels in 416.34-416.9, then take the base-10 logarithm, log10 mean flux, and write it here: 1.07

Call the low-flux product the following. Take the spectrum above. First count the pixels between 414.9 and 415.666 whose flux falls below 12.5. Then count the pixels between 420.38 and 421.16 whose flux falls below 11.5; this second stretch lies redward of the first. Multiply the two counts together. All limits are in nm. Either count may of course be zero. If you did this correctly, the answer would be 20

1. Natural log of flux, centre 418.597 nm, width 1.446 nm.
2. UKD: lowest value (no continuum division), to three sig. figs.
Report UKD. 2.34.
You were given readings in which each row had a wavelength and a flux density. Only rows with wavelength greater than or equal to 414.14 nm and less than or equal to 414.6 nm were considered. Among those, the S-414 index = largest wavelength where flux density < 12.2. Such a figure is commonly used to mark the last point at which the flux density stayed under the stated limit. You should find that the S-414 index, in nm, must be 414.567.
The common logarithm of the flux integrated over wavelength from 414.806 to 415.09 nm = 0.53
